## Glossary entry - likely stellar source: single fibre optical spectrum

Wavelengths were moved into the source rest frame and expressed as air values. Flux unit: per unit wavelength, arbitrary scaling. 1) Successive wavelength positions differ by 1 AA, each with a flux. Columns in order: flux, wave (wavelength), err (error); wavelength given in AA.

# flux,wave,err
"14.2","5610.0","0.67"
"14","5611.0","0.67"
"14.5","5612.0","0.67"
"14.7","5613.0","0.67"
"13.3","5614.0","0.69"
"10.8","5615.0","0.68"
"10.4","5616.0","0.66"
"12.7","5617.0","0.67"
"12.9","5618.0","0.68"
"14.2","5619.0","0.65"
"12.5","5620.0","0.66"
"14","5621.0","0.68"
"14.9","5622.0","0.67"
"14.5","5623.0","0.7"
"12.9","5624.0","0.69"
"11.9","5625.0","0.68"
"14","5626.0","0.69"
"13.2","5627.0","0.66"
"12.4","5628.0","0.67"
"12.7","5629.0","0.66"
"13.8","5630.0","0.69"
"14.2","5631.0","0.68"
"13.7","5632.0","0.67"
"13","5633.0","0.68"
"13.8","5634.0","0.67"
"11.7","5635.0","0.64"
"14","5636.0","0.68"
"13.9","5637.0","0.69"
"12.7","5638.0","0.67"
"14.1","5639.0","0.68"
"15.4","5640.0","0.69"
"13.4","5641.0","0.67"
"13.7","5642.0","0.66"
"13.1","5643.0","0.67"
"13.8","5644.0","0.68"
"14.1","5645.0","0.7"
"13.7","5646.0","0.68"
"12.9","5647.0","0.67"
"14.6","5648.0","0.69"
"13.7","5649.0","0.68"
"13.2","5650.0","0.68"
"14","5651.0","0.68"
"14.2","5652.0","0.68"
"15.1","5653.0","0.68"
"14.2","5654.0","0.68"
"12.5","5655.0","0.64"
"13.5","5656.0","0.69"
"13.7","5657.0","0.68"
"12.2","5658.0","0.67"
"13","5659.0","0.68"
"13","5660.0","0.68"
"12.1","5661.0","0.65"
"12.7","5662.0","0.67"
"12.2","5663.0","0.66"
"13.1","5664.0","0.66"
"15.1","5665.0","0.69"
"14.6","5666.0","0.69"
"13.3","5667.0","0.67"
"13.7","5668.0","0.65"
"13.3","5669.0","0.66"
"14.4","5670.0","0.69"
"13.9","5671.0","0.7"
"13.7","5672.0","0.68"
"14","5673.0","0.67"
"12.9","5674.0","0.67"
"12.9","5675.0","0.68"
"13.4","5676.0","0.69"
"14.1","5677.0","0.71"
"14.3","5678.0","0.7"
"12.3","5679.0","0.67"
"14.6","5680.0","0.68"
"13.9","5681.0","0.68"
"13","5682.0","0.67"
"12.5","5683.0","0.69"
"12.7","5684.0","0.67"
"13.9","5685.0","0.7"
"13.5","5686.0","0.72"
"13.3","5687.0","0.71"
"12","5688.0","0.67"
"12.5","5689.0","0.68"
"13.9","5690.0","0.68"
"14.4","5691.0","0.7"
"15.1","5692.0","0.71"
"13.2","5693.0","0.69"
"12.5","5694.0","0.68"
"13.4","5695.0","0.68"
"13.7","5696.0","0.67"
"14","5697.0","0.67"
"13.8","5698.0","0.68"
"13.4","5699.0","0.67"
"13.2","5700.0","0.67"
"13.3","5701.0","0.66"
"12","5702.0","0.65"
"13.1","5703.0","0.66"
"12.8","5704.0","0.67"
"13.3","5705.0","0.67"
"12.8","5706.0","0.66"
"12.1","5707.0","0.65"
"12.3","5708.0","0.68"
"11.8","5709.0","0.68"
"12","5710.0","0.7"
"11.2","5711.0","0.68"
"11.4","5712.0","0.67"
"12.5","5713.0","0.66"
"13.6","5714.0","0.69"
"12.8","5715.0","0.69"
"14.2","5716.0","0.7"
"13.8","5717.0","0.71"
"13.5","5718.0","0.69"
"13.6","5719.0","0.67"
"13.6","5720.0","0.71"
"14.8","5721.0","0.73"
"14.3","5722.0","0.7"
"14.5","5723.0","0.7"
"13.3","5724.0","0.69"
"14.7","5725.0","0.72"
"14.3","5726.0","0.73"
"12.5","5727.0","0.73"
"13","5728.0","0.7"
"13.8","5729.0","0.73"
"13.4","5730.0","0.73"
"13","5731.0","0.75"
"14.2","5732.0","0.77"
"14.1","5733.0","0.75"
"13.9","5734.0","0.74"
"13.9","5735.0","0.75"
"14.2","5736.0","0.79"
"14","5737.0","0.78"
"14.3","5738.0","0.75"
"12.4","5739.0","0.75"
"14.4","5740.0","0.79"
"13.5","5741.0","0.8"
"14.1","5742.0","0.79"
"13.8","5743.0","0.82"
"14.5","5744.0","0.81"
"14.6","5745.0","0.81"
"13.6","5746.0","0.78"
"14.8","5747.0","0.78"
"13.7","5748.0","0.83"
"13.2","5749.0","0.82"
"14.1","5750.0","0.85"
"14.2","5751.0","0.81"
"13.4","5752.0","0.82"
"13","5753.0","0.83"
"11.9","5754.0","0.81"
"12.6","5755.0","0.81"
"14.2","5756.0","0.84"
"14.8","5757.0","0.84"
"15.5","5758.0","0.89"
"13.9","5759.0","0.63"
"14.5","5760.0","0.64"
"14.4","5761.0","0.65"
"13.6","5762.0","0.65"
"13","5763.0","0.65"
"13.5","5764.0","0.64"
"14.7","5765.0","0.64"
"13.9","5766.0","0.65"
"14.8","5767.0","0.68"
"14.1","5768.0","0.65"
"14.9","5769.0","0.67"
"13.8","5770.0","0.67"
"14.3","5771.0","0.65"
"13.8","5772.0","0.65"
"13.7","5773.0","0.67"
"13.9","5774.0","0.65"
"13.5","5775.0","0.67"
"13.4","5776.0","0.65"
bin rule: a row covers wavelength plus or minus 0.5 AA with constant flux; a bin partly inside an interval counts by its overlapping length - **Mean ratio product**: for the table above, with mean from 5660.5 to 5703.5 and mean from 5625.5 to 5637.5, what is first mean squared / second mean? 13.5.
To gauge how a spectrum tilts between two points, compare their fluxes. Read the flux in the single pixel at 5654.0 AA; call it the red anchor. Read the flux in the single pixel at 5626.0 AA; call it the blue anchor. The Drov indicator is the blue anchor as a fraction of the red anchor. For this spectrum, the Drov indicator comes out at 0.99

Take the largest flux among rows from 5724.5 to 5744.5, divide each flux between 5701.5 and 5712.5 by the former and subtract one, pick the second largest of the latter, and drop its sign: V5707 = 0.11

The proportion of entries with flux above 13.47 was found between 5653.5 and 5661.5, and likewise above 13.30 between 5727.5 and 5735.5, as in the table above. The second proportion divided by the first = 2.0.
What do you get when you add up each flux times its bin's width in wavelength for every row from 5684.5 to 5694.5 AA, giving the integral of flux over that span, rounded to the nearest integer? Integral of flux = 134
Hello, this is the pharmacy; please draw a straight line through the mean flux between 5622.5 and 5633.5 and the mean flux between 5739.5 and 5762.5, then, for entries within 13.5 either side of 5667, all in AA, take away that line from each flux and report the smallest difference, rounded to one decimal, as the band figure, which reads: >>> -1.4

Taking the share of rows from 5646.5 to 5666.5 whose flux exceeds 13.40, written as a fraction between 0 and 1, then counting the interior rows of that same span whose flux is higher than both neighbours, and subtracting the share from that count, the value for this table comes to 4.5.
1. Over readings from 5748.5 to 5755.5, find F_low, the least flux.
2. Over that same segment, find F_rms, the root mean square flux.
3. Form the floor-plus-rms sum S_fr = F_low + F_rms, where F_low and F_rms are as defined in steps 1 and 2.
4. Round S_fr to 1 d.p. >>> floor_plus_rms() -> 25.1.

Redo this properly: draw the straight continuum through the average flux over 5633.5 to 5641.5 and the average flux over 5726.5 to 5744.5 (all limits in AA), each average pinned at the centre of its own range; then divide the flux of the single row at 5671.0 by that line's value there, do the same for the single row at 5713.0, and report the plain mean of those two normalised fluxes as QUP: 0.97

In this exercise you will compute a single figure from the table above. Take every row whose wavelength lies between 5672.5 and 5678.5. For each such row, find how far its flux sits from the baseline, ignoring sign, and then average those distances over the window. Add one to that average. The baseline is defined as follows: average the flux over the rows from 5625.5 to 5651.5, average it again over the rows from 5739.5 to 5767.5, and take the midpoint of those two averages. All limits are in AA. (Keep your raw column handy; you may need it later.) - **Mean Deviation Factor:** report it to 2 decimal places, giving 1.53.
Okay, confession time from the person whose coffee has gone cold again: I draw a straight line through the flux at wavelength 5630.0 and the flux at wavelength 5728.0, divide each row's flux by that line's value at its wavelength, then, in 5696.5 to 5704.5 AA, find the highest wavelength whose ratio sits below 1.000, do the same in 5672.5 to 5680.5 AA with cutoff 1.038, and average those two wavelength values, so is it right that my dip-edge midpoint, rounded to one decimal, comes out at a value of 5691.5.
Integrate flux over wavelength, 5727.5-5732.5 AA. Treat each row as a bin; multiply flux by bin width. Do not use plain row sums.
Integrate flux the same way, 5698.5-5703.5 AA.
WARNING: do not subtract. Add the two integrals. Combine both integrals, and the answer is 132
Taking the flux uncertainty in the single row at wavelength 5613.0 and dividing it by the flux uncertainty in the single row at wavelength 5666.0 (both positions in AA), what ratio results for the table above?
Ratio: 0.97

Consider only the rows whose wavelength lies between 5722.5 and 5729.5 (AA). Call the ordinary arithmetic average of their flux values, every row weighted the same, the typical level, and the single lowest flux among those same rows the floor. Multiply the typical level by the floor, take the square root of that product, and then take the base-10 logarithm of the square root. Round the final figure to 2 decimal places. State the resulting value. 1.12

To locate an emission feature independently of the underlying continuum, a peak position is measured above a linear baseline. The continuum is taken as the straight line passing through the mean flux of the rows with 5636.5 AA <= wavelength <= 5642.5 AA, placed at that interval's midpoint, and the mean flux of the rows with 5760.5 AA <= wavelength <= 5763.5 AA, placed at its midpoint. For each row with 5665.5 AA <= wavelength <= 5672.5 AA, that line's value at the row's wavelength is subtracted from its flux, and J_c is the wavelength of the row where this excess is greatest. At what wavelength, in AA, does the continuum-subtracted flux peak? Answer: 5666.0 AA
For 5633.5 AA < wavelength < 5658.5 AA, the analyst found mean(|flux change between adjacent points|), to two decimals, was 0.99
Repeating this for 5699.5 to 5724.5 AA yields 0.61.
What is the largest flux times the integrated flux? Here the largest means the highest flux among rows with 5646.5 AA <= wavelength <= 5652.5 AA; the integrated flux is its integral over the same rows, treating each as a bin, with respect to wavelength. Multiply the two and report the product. 1206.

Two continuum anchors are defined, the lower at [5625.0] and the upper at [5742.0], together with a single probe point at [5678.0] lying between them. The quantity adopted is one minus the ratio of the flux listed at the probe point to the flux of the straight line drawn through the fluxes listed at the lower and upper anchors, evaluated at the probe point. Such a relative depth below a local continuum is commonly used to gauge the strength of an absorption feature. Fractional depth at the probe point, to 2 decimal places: -0.11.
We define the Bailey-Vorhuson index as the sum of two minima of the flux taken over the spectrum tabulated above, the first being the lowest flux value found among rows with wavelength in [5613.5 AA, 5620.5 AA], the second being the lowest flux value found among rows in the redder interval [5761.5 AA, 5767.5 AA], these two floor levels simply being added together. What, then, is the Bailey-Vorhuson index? 23.4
